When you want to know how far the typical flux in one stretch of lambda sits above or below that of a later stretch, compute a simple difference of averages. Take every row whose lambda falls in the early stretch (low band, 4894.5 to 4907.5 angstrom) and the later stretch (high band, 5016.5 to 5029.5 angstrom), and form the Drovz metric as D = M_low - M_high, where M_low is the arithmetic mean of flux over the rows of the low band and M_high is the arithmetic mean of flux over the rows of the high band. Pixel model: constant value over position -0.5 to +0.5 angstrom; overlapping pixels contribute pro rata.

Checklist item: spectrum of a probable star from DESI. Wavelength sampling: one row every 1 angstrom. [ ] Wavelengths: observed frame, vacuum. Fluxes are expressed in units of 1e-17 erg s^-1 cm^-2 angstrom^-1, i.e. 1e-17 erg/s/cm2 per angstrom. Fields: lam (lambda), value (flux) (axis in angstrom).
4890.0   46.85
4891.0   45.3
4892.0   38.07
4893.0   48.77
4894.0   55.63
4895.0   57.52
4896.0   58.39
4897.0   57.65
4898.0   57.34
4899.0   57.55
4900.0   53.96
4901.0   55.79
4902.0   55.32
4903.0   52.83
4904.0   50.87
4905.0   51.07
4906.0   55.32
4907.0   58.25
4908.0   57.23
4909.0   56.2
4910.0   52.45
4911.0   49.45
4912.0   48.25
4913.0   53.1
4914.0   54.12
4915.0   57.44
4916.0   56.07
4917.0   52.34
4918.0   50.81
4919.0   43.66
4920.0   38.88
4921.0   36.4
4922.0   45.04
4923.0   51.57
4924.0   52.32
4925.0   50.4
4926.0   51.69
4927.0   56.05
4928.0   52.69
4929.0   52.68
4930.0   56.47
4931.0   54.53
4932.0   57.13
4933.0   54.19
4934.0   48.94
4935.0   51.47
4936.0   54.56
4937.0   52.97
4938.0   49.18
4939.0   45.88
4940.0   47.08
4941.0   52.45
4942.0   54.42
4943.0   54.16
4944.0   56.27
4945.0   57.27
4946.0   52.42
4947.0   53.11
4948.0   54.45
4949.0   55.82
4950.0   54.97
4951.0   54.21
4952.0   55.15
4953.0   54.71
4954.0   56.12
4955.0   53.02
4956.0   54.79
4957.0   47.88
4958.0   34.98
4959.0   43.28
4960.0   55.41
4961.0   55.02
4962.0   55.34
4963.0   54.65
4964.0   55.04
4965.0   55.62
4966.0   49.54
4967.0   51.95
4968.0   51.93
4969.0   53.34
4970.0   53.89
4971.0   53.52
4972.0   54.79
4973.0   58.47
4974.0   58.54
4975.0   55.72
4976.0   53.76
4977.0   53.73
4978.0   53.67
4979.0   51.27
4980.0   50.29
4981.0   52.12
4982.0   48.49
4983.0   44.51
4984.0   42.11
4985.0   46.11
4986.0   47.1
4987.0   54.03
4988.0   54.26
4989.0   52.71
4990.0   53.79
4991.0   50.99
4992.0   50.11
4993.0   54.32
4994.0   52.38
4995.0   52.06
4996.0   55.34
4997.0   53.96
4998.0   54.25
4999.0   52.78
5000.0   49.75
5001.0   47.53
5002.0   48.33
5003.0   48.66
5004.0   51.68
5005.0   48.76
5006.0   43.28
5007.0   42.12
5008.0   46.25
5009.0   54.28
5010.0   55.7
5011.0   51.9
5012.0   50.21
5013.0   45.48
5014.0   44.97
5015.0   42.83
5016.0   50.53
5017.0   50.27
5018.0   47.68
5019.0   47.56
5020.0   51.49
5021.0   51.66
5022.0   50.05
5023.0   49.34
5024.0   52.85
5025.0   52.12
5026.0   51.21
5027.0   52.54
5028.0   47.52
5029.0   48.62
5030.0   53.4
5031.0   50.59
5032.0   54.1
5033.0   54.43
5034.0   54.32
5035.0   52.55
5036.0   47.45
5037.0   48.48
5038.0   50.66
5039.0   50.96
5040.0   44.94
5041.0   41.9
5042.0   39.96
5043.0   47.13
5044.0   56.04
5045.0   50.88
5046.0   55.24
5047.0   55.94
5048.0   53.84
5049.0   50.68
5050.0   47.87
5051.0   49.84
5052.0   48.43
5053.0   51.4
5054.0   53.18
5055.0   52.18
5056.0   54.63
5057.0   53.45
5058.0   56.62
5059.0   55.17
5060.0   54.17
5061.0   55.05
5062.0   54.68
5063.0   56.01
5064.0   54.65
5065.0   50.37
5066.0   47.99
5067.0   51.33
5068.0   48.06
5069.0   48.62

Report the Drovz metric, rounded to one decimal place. 5.3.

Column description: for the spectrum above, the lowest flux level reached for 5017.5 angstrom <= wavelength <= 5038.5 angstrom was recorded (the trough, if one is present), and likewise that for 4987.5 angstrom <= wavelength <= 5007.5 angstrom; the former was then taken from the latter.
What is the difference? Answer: -5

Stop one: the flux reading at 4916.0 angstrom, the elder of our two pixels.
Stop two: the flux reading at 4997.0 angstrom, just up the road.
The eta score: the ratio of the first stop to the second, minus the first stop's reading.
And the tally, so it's -55.0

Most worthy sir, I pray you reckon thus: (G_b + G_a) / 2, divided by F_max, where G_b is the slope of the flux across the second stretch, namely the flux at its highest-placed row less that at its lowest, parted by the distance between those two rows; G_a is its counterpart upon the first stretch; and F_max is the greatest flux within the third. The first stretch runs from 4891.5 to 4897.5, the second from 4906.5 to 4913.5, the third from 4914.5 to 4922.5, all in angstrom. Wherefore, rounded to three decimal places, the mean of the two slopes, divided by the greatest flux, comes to 0.027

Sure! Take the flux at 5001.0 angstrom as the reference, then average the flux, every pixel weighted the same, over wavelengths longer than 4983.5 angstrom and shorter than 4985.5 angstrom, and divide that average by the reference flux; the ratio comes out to 0.93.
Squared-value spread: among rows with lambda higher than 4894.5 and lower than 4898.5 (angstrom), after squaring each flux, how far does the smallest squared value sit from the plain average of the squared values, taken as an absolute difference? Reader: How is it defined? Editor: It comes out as 44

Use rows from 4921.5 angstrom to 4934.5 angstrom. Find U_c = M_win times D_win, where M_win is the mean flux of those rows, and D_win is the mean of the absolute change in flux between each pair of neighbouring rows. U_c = 152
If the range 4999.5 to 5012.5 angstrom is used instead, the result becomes 143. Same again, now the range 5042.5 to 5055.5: 157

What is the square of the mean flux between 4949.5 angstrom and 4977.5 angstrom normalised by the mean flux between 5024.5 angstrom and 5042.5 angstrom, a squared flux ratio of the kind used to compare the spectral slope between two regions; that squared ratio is 1.14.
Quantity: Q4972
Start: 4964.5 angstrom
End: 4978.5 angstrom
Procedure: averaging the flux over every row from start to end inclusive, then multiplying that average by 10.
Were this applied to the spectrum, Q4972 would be 542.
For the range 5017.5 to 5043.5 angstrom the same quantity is 498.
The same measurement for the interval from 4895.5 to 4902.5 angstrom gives 566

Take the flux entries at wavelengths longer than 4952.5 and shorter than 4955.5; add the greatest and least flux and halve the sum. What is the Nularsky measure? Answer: 54.6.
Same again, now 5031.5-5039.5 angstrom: 50.9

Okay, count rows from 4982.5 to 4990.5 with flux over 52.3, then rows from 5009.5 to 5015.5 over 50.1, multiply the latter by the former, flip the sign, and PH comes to -12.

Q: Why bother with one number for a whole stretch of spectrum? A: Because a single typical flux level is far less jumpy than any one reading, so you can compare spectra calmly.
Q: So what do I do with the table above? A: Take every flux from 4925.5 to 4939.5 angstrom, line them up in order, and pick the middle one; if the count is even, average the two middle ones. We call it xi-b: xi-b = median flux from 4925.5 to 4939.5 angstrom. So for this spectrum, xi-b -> 52.8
